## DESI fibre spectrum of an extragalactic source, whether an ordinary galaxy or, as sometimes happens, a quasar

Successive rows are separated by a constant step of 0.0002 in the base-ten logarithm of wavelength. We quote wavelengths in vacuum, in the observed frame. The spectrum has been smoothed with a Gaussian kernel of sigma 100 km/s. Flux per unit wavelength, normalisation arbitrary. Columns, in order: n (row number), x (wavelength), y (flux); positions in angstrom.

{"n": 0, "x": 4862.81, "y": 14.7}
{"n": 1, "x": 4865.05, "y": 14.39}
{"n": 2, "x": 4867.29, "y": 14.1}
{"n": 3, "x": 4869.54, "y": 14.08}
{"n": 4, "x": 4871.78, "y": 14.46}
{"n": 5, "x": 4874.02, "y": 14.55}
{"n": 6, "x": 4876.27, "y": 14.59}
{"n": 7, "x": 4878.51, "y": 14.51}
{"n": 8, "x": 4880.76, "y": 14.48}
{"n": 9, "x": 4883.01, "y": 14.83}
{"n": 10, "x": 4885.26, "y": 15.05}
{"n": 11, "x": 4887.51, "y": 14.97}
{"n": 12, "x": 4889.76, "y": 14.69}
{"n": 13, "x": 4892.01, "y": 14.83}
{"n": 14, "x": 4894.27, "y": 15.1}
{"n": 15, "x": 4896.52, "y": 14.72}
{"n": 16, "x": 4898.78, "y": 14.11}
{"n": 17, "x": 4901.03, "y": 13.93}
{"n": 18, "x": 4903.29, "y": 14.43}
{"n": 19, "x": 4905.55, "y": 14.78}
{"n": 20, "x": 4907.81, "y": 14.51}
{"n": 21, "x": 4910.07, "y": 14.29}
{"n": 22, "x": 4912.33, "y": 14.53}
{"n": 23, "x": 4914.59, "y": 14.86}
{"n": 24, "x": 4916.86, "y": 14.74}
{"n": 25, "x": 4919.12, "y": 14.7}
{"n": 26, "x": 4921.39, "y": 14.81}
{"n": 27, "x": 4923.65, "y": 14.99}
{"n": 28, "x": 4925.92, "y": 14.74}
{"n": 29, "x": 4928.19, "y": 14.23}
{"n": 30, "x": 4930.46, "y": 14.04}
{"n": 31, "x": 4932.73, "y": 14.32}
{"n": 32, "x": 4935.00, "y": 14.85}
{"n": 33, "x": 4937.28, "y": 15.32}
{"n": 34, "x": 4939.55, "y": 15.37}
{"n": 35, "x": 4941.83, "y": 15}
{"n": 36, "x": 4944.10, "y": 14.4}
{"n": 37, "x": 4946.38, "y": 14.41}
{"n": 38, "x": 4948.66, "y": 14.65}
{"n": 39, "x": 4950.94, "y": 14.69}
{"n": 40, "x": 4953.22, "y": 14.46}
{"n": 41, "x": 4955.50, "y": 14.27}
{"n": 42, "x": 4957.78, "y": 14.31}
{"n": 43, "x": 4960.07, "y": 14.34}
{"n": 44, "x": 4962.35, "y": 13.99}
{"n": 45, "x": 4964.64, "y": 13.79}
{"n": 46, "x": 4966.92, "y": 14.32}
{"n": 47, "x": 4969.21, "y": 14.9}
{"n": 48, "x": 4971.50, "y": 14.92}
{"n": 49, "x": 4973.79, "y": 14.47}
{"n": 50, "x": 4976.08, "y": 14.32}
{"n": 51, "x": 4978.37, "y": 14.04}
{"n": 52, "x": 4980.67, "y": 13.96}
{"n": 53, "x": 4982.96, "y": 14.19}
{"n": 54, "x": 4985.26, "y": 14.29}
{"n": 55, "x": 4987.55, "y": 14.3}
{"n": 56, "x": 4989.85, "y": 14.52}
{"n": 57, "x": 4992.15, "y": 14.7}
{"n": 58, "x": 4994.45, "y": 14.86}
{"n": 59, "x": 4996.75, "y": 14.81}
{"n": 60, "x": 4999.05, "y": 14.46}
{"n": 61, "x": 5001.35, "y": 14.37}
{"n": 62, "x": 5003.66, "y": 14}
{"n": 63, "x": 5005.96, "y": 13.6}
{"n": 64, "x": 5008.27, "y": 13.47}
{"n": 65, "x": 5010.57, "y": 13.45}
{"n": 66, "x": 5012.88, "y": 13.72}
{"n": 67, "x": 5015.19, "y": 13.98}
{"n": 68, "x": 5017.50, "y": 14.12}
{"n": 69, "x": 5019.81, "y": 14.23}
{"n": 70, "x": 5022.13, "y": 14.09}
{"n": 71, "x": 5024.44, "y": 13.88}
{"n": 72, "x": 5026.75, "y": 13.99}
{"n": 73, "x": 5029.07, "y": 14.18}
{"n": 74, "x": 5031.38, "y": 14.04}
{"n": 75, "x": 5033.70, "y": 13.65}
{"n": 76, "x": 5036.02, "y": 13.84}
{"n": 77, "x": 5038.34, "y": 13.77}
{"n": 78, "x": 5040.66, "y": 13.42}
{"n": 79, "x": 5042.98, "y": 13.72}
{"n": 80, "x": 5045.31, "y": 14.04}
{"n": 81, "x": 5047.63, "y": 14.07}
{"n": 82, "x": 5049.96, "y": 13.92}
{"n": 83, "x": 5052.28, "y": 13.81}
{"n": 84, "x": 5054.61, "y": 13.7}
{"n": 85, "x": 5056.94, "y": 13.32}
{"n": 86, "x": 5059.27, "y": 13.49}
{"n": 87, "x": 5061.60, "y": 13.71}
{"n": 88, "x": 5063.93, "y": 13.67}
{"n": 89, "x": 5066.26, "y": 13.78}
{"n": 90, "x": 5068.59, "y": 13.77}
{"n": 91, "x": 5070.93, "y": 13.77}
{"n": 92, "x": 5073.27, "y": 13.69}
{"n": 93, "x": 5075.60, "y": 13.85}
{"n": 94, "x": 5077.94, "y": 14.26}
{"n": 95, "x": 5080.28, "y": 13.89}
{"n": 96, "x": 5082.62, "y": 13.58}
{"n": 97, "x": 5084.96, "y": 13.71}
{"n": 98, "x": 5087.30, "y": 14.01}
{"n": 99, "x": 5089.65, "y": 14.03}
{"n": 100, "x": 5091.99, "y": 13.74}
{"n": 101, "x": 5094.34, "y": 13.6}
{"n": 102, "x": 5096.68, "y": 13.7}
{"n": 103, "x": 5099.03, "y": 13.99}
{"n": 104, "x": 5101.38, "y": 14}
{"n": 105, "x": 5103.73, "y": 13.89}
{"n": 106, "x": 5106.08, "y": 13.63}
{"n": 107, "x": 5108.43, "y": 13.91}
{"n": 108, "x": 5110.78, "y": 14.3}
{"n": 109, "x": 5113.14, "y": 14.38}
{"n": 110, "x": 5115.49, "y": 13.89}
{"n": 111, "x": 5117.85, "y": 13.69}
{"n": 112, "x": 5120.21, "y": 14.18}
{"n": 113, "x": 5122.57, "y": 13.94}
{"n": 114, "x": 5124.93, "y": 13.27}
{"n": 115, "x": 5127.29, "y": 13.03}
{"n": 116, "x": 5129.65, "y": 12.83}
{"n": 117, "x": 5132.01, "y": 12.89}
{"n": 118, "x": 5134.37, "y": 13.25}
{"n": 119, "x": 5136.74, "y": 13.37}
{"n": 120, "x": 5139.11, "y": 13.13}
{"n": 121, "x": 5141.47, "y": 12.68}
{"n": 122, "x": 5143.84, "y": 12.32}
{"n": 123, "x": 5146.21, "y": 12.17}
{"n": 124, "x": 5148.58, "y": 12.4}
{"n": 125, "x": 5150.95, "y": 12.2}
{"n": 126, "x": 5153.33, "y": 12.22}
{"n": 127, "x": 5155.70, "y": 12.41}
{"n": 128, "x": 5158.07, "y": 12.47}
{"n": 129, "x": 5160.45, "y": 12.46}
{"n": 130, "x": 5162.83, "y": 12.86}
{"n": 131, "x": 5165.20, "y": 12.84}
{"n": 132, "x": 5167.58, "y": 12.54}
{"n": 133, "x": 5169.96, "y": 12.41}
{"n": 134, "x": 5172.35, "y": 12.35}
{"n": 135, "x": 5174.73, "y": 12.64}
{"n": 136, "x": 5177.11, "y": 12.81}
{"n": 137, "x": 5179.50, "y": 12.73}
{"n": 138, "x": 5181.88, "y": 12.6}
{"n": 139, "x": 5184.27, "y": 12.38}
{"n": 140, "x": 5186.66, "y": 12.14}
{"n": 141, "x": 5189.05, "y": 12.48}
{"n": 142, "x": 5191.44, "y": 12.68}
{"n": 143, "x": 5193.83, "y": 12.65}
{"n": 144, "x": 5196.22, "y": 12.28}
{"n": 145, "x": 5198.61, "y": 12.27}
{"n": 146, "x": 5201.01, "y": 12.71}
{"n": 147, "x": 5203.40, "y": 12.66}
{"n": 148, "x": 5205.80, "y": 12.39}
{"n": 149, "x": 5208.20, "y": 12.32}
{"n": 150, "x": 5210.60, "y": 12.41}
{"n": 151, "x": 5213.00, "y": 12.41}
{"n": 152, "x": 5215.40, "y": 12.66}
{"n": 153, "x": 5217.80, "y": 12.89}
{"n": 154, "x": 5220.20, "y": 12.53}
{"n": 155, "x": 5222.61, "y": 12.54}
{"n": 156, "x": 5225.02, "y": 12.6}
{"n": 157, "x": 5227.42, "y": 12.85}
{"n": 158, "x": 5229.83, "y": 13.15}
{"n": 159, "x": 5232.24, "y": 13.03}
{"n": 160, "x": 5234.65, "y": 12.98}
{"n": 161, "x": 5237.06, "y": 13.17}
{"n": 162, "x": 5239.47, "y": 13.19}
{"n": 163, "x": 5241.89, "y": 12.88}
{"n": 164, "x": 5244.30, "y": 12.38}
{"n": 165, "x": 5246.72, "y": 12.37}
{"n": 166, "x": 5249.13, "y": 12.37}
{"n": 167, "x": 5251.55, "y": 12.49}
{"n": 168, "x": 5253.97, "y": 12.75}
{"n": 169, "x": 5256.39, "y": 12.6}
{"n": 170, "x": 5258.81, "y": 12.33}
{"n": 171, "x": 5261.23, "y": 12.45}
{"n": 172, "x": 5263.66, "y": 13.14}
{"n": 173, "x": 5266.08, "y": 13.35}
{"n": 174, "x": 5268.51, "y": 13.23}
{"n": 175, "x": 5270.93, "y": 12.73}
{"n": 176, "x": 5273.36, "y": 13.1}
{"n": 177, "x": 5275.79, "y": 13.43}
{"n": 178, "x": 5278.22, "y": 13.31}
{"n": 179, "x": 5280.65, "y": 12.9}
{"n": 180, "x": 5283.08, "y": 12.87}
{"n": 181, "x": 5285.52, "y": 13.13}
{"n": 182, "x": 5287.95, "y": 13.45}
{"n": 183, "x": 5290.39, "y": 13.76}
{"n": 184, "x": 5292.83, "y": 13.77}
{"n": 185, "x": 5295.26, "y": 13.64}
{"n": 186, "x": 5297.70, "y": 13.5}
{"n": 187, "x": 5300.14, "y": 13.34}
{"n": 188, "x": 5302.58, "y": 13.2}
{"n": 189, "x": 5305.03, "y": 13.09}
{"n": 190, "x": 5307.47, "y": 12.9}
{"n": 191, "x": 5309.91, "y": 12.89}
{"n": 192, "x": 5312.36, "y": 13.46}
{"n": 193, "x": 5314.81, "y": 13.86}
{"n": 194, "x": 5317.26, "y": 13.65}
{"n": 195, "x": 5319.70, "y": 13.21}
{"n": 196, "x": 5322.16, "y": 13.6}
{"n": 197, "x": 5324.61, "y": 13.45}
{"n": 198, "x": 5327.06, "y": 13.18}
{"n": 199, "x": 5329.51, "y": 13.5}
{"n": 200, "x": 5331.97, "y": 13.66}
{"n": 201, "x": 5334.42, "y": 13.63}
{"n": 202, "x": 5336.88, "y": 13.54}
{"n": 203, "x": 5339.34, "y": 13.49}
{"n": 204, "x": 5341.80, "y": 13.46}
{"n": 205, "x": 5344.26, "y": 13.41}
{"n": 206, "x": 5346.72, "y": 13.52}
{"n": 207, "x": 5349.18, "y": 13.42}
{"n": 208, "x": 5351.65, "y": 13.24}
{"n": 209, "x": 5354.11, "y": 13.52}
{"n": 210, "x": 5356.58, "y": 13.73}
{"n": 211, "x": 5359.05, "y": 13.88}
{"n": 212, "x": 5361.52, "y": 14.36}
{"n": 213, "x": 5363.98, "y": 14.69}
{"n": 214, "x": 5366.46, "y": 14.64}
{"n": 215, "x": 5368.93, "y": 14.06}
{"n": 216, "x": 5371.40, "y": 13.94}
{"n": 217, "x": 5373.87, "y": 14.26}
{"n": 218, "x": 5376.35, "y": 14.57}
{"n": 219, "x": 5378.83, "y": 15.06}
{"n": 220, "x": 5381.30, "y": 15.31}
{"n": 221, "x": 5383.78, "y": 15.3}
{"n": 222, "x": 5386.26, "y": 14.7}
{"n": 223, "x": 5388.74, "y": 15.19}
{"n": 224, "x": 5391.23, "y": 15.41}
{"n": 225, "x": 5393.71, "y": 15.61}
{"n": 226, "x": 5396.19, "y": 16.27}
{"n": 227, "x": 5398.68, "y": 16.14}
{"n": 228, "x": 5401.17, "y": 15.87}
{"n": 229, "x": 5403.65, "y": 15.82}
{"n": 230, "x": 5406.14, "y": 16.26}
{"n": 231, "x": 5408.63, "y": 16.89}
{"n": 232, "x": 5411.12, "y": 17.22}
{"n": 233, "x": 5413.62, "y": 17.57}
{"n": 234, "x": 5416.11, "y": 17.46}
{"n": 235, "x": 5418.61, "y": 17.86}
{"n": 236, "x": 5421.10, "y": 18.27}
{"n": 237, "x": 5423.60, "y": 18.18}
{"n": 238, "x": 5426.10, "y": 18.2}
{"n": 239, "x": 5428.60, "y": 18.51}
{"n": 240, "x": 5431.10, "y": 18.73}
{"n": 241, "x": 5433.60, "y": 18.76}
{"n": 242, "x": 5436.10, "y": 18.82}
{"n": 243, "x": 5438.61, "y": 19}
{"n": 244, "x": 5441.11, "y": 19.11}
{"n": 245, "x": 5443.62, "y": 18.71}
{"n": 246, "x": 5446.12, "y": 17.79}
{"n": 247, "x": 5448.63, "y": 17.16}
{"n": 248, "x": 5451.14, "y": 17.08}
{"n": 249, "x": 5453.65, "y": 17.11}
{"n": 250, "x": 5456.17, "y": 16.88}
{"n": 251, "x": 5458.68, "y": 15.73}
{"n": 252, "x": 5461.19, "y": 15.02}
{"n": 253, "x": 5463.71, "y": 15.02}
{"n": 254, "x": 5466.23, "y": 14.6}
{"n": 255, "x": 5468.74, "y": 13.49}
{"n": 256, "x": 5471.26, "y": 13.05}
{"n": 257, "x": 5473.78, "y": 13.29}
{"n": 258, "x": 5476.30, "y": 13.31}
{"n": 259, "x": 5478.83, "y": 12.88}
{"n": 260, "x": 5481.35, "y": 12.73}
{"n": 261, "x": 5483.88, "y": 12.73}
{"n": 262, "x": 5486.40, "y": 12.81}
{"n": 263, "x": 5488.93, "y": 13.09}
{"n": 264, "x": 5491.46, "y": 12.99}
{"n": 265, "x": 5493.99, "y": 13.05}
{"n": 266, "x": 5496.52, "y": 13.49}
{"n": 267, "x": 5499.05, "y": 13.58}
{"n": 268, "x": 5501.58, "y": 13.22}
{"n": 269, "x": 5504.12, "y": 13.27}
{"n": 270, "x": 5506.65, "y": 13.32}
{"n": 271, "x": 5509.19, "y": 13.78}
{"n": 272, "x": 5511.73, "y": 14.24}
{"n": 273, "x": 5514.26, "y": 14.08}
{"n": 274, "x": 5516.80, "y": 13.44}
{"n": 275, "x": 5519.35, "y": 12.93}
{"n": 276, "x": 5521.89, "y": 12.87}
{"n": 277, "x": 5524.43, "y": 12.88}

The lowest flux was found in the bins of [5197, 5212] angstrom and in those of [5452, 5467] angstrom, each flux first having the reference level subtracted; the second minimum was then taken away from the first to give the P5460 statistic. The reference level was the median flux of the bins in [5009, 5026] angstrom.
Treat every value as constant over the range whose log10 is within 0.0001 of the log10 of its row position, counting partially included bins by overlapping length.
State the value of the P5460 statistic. -2.3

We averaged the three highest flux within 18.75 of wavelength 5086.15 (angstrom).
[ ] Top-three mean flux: 14.1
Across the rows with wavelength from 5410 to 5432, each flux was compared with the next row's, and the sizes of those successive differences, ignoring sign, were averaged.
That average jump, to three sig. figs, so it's 0.239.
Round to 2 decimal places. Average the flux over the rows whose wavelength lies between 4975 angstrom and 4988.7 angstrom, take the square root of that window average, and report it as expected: 3.77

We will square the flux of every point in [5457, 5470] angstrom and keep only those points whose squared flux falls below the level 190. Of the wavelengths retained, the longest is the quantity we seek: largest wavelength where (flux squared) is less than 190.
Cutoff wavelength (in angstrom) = 5468.74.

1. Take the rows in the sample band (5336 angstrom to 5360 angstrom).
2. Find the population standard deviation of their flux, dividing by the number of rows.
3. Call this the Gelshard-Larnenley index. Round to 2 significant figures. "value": 0.17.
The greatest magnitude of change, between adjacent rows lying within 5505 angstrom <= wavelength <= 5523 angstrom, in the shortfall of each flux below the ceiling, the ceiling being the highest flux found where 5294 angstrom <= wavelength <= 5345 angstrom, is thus 0.6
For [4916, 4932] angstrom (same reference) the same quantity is 0.5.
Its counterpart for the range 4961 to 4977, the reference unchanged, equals 0.6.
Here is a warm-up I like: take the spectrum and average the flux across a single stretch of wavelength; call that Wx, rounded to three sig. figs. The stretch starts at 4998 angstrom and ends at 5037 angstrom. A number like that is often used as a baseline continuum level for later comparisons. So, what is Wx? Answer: 13.9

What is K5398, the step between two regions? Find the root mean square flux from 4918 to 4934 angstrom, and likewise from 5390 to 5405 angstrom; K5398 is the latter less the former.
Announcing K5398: 1.3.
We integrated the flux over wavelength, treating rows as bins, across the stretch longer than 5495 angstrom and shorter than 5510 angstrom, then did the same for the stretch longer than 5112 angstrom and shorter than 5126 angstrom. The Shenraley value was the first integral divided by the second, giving 1.04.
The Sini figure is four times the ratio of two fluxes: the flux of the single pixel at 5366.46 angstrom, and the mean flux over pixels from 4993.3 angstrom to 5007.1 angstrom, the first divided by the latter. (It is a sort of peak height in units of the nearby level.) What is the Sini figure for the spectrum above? 4.1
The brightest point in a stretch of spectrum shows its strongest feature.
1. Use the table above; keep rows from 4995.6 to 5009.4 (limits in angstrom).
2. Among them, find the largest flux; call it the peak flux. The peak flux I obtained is 14.81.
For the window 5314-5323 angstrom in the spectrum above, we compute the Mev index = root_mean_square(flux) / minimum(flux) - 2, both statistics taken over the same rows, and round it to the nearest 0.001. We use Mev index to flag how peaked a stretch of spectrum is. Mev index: -0.972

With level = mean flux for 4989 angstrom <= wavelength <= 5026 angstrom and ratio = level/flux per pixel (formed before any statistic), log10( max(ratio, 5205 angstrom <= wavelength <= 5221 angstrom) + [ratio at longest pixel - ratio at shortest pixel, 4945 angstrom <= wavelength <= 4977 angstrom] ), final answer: 0.062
